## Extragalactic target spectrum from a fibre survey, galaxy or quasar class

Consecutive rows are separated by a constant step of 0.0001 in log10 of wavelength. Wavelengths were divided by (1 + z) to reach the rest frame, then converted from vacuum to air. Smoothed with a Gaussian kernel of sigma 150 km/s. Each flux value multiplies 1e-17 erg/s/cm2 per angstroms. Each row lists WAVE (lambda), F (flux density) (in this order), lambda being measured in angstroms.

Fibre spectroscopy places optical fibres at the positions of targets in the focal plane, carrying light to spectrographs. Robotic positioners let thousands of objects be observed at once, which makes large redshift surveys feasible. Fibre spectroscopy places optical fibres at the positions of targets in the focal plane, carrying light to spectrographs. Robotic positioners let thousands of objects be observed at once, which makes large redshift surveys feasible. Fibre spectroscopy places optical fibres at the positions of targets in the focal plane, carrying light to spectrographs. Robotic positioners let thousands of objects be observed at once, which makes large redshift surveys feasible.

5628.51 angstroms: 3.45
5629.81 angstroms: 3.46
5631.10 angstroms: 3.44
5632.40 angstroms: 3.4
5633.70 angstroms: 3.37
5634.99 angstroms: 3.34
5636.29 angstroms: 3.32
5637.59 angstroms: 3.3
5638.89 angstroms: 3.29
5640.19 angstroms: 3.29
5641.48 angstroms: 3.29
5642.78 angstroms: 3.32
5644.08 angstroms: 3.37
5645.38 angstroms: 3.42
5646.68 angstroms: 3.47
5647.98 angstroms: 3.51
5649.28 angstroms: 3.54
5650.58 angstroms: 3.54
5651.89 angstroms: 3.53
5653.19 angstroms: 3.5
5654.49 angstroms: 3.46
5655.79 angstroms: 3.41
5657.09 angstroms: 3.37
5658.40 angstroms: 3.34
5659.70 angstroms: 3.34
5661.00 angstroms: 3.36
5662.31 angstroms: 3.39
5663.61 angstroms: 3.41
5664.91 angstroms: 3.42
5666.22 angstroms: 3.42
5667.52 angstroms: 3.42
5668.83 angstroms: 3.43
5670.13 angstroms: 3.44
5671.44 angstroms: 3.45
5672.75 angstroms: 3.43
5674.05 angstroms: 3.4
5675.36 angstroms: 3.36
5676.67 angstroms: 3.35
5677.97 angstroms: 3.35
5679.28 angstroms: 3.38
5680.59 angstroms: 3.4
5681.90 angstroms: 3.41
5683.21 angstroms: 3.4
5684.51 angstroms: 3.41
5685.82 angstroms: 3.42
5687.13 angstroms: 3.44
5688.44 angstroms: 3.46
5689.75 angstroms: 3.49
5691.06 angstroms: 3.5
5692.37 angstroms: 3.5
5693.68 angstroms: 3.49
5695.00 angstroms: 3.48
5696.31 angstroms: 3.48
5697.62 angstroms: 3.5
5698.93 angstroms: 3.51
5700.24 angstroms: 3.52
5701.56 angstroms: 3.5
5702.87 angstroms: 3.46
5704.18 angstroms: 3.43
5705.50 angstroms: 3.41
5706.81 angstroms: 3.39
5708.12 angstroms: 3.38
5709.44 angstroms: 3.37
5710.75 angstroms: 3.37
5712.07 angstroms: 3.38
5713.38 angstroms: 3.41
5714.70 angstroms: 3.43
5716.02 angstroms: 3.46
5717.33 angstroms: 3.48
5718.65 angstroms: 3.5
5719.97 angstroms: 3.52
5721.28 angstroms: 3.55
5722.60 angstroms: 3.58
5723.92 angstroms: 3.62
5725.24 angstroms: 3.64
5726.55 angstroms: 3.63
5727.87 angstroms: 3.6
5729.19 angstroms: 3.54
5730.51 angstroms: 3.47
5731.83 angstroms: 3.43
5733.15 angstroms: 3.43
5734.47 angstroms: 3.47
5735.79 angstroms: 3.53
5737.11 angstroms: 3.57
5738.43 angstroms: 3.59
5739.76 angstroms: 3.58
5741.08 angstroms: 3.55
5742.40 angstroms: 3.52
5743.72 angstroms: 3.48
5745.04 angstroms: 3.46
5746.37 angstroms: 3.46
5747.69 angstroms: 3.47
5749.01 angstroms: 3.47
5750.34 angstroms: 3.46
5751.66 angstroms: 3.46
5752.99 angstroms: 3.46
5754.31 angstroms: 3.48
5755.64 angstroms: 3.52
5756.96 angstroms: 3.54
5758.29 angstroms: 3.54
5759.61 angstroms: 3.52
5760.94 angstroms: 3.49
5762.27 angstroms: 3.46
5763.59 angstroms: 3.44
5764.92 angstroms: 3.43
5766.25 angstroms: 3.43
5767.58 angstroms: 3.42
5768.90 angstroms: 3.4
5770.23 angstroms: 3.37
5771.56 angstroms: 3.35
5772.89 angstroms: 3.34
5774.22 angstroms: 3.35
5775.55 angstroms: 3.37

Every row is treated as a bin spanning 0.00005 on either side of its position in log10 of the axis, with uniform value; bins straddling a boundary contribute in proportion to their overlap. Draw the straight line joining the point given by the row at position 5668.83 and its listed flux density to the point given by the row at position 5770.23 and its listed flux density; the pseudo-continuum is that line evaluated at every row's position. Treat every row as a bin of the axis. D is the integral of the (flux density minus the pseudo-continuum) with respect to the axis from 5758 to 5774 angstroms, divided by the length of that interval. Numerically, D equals 0.06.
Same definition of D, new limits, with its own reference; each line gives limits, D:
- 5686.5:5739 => 0.08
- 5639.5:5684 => -0.02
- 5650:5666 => -0.01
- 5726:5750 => 0.12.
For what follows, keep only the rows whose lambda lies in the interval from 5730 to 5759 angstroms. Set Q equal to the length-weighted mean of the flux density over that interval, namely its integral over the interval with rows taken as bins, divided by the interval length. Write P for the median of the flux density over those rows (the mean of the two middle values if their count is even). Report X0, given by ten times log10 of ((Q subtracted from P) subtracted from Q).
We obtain 5.47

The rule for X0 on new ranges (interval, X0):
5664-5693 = 5.35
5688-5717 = 5.37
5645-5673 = 5.37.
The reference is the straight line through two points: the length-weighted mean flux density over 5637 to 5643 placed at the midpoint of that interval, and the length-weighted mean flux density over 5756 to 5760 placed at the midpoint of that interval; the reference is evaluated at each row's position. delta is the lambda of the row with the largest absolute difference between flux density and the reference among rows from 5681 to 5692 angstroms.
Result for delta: 5691.06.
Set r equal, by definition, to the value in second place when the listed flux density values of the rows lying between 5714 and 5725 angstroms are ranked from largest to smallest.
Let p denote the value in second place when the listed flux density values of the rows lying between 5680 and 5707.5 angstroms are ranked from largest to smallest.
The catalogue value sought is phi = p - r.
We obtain -0.07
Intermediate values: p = 3.51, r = 3.58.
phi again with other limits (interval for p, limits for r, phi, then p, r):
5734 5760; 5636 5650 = 0.07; 3.58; 3.51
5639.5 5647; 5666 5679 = -0.02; 3.42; 3.44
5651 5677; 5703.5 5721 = 0.00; 3.5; 3.5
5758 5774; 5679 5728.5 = -0.11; 3.52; 3.63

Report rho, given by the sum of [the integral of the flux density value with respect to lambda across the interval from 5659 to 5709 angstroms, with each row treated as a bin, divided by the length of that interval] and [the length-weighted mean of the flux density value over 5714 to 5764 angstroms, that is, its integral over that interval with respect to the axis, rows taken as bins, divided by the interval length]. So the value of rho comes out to 6.94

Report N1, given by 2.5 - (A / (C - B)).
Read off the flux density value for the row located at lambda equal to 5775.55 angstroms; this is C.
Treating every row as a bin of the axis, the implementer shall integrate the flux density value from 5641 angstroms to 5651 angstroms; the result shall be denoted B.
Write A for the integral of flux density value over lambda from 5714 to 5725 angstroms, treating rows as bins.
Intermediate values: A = 38.7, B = 34.3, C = 3.37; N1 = 3.75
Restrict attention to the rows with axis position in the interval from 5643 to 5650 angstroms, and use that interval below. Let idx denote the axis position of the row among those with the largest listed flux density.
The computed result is 5649.28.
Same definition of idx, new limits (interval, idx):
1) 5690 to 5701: 5700.24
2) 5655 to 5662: 5655.79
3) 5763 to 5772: 5763.59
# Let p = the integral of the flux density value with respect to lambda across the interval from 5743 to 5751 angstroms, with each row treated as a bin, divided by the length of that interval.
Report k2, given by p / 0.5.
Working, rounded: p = 3.47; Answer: 6.94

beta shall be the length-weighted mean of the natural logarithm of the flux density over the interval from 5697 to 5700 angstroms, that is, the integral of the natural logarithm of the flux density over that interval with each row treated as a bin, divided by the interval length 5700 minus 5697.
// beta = 1.26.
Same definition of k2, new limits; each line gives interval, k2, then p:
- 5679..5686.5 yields 6.81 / 3.41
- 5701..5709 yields 6.85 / 3.43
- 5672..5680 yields 6.76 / 3.38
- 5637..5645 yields 6.63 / 3.32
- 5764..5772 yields 6.80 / 3.40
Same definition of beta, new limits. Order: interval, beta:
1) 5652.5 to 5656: 1.24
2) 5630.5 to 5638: 1.21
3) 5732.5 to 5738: 1.25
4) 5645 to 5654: 1.25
